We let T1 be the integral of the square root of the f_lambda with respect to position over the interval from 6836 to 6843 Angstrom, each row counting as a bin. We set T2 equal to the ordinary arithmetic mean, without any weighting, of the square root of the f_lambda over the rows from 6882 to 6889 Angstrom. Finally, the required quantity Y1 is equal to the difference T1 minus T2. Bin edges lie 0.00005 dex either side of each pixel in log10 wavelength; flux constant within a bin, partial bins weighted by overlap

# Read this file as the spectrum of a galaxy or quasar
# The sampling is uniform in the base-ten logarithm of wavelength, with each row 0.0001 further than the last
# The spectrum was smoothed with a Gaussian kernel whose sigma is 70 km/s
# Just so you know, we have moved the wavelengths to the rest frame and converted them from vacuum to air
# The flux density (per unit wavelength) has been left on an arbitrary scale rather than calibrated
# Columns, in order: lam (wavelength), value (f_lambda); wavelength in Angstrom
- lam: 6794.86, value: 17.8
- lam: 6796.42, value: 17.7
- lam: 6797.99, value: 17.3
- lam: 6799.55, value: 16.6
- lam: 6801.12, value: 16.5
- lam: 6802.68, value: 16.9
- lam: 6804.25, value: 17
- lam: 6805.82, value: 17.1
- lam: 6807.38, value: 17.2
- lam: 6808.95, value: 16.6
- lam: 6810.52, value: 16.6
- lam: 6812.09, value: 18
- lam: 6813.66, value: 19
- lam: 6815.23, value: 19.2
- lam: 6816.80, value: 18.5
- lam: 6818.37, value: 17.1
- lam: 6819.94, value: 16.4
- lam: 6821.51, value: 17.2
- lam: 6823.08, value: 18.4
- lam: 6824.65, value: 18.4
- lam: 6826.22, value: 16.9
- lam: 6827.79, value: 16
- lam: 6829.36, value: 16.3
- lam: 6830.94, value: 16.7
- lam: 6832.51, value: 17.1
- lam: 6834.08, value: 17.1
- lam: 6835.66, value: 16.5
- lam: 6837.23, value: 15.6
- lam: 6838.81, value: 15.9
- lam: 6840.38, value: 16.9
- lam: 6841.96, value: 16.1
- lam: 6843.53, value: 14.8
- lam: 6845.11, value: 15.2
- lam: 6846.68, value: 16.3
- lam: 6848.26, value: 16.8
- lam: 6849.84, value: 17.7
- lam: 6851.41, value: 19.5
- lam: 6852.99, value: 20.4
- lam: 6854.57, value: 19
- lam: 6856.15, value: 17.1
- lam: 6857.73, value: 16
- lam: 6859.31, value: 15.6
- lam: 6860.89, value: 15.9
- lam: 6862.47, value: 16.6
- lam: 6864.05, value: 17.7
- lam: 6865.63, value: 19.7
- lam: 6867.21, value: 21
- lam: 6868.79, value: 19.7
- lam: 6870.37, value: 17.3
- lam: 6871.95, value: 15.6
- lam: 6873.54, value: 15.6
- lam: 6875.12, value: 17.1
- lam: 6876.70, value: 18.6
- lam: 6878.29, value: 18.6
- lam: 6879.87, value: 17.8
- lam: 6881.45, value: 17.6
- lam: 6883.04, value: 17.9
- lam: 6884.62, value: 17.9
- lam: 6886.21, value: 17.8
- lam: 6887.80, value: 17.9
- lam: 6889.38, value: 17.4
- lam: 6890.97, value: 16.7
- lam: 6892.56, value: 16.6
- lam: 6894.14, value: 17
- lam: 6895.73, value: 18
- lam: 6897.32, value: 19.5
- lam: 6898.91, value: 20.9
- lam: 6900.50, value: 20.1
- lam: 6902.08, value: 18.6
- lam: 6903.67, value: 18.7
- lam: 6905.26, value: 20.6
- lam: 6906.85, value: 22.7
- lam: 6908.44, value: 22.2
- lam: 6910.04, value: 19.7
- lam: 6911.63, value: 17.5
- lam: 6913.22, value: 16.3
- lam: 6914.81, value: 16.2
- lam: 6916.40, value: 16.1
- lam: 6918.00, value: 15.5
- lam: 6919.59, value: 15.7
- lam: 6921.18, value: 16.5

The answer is 24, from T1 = 28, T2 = 4.23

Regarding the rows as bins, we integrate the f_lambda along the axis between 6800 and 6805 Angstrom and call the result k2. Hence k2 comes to 84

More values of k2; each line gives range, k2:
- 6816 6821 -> 87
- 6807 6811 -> 67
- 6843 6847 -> 62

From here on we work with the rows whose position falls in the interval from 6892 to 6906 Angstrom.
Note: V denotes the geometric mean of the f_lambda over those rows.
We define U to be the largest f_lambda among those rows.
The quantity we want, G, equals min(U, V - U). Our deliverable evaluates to -2.1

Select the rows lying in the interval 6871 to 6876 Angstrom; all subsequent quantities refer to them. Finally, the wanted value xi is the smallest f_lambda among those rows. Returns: 15.6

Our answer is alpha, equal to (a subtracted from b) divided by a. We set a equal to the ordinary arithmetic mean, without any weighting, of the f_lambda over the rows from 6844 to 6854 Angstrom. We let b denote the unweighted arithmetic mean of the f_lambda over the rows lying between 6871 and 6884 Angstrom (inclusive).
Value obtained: -0.02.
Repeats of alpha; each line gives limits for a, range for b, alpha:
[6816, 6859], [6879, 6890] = 0.04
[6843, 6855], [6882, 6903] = 0.04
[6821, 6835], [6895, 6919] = 0.10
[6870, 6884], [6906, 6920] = 0.04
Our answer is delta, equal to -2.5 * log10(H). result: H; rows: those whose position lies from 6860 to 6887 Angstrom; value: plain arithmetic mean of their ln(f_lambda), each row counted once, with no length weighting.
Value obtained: -1.15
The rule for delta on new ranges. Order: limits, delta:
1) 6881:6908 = -1.16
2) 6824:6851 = -1.12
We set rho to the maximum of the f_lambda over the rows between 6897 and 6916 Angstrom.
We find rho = 22.7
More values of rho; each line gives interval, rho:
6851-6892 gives 21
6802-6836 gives 19.2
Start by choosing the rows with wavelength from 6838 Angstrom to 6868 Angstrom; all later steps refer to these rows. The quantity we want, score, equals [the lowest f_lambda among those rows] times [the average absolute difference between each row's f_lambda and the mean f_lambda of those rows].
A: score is 22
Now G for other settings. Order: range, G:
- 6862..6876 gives -3.3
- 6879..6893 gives -0.4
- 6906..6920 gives -4.9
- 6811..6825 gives -1.2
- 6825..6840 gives -0.7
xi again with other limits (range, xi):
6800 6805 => 16.5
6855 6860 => 15.6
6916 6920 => 15.5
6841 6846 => 14.8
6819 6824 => 16.4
